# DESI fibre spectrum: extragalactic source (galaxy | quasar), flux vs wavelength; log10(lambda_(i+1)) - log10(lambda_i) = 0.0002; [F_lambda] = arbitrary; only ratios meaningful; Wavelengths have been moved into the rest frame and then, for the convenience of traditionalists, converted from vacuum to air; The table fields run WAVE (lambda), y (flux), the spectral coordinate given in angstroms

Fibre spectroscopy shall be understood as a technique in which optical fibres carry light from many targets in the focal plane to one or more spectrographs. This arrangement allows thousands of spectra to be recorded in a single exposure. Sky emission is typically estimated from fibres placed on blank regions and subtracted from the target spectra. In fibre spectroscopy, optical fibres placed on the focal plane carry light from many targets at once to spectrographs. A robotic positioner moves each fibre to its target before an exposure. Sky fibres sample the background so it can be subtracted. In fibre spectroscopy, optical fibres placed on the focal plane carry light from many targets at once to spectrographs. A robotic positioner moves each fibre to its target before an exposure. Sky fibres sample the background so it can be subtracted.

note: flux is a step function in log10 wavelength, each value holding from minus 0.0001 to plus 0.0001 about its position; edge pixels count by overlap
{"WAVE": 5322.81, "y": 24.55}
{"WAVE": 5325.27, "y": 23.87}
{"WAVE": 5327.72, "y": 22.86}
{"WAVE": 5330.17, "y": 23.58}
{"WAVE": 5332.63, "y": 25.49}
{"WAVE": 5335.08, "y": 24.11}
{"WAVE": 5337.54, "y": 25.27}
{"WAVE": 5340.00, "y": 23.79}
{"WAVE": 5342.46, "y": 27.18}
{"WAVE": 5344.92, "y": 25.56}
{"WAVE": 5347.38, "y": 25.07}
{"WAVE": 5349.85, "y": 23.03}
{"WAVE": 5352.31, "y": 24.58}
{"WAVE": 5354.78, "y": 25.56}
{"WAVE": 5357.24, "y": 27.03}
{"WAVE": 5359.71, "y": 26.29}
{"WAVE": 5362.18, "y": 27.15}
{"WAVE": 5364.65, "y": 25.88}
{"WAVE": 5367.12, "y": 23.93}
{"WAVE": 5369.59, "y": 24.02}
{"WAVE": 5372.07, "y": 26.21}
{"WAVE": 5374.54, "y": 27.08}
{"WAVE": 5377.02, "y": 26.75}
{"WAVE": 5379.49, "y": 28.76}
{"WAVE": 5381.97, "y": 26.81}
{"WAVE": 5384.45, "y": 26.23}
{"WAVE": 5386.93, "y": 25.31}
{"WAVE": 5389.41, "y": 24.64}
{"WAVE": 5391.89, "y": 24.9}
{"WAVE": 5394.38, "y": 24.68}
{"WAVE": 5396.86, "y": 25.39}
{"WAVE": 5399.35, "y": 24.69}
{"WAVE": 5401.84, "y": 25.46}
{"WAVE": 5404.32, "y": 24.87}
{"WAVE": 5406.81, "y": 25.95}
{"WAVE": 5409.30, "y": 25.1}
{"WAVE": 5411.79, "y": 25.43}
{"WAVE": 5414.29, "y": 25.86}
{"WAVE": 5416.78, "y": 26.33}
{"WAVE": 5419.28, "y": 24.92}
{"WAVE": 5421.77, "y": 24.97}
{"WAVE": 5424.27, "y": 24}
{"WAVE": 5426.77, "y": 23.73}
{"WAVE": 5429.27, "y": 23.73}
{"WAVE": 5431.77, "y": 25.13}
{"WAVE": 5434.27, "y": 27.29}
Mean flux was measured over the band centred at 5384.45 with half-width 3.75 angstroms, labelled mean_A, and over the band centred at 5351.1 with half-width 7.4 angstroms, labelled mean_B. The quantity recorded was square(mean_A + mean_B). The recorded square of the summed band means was 2627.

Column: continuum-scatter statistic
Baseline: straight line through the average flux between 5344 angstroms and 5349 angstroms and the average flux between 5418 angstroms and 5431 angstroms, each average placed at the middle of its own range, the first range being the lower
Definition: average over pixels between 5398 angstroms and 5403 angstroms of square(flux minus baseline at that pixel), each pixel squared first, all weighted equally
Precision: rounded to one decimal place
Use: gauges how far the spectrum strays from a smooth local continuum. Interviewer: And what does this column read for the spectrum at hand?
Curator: 0.4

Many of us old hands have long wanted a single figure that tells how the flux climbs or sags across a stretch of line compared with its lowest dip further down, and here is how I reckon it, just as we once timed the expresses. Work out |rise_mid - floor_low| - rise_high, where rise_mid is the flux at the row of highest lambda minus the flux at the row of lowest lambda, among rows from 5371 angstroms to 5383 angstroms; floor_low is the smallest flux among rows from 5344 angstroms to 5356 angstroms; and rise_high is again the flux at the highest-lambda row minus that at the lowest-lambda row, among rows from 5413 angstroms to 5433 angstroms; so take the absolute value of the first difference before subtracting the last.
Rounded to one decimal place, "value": 23.2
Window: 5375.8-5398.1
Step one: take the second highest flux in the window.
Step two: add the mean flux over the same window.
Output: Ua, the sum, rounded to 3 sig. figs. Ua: 52.8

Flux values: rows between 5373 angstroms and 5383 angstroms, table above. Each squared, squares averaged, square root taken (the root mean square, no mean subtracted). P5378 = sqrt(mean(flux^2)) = 27.4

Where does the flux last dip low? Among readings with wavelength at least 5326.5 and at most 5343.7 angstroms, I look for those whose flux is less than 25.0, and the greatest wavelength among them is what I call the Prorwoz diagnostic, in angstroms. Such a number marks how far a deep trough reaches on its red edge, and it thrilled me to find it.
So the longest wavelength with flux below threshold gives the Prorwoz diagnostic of 5340.00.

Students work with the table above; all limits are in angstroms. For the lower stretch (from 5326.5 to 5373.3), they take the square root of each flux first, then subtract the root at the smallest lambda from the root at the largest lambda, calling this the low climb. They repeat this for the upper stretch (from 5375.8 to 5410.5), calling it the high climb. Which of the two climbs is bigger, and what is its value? 0.34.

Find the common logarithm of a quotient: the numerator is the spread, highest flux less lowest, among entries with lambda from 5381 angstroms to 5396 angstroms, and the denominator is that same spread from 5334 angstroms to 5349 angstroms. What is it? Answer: -0.19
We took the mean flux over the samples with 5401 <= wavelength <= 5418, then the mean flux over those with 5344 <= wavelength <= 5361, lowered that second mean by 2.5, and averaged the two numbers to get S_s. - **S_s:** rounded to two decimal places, 24.19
